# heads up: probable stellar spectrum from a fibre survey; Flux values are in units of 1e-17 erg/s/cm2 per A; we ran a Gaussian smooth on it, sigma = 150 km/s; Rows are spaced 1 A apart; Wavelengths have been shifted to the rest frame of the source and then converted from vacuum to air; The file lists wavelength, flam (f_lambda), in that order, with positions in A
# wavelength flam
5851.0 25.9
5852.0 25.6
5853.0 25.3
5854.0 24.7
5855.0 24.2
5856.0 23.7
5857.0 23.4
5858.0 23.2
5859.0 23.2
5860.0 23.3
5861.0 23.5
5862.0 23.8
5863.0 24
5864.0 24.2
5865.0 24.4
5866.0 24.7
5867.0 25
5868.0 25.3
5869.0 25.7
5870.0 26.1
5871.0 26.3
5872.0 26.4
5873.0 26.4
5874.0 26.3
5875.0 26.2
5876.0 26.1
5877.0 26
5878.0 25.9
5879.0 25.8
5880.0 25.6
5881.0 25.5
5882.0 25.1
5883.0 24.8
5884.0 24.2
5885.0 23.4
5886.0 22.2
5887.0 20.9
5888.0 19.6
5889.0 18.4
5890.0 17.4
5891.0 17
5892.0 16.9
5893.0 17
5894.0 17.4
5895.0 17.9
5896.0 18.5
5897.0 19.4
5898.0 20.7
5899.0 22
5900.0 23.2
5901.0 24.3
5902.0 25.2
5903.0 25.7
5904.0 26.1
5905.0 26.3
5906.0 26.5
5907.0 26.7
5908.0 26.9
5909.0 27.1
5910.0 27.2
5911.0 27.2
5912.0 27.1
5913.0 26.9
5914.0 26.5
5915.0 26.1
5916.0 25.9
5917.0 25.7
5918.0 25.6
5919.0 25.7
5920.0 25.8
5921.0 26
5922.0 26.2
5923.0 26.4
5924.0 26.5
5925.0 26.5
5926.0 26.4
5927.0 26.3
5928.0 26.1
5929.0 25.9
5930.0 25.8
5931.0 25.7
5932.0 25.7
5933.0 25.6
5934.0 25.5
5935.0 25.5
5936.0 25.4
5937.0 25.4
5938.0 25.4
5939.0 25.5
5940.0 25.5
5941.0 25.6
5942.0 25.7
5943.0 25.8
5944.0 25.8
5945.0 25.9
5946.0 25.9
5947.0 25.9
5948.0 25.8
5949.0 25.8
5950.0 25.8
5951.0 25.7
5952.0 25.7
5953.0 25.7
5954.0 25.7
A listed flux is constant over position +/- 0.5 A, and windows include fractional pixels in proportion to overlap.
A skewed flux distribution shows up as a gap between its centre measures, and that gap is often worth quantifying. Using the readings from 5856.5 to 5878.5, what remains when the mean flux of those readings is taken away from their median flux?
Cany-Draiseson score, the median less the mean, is 0.18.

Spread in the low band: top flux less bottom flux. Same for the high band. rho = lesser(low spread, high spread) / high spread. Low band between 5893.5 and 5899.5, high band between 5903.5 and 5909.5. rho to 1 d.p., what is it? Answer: 1.0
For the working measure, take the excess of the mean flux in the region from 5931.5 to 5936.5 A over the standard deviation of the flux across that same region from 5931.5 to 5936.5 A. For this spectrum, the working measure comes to 25.4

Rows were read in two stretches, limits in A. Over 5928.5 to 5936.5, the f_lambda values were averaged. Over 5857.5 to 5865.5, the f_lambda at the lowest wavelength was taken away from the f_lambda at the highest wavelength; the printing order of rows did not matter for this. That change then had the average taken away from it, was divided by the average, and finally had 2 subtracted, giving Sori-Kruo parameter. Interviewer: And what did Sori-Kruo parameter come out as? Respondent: -2.95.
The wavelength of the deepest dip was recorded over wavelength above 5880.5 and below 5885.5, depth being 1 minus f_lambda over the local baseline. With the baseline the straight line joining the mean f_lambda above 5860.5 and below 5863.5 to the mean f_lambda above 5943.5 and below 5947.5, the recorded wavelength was 5885.0 A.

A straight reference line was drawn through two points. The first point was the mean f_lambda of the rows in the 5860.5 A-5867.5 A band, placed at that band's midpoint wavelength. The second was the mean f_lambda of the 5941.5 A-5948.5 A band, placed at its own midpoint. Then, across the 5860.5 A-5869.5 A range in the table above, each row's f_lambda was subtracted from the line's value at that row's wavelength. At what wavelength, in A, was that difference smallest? 5869.0 A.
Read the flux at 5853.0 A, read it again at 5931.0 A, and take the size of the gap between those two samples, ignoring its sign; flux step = 0.4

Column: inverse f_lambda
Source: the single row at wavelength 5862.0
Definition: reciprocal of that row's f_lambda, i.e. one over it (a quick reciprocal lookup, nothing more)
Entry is 0.042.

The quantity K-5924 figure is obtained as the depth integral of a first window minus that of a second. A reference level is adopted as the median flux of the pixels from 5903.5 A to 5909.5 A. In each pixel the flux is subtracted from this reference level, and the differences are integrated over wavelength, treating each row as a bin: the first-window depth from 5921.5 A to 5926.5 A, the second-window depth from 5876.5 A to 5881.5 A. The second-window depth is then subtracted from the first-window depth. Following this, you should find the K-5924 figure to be -3.2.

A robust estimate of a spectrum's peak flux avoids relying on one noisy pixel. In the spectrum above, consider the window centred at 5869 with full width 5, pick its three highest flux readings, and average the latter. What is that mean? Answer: 26.0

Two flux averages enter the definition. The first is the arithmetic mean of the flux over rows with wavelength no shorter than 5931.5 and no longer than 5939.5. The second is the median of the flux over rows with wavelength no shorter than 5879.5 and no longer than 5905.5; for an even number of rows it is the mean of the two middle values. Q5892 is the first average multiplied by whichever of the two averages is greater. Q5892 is 650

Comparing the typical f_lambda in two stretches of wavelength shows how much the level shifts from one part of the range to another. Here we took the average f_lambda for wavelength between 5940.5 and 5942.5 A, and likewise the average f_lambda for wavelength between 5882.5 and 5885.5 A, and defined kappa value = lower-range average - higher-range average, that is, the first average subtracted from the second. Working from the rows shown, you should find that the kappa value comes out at -1.5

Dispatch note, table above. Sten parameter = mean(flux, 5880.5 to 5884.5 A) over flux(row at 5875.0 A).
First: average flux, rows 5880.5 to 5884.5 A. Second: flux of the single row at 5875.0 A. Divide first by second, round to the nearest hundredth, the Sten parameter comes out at 0.95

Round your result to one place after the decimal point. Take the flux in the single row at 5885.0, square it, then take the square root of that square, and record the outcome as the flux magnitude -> 23.4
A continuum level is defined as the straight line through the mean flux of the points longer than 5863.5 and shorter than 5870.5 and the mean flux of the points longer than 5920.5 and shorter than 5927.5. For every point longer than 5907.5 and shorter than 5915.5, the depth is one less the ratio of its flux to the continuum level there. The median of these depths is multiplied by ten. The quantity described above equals -0.38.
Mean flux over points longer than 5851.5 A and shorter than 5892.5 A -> 23.9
